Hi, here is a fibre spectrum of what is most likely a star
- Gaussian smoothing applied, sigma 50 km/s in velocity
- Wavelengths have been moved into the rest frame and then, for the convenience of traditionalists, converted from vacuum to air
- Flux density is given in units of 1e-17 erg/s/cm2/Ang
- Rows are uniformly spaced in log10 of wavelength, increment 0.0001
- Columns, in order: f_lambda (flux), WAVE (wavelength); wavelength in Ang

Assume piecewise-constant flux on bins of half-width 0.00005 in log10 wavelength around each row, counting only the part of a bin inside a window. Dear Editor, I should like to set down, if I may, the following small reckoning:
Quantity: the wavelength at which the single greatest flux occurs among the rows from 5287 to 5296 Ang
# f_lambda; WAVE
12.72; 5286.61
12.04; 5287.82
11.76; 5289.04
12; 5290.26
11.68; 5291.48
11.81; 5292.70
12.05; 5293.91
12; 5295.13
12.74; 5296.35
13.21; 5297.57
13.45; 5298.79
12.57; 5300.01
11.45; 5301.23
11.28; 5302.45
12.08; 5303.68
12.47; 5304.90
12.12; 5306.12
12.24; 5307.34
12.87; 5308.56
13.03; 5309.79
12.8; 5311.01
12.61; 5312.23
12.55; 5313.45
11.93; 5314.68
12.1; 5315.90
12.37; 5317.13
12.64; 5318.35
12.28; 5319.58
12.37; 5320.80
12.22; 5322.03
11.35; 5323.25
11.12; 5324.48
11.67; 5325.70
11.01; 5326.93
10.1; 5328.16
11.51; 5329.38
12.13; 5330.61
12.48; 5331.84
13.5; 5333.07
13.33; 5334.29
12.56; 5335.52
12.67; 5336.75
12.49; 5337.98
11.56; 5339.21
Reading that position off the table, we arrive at 5293.91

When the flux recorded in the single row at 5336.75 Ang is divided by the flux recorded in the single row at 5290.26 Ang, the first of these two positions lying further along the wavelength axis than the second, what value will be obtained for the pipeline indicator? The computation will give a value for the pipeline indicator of 1.06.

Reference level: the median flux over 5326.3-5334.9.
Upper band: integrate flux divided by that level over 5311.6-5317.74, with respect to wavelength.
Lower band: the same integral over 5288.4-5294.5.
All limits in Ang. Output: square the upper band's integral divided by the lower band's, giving 1.09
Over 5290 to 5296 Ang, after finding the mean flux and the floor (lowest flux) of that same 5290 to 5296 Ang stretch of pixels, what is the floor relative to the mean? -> 0.98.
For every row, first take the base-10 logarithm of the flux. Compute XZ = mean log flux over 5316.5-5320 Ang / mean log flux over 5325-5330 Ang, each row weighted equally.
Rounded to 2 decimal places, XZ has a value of 1.05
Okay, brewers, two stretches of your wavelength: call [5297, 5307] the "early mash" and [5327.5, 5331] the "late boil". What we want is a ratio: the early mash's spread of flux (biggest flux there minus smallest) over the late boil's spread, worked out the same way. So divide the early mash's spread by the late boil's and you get 1.1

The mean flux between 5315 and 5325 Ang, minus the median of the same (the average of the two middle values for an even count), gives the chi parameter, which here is -0.19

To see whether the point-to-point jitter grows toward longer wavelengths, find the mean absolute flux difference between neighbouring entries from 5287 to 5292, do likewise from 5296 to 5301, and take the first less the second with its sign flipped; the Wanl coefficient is 0.25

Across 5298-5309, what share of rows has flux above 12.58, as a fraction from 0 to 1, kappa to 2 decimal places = 0.22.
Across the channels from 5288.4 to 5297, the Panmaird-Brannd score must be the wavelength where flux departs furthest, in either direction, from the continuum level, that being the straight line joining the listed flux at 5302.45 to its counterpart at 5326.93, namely 5296.35 Ang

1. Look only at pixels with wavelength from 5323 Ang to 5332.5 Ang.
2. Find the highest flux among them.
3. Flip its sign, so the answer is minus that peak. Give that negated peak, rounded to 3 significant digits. -12.5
